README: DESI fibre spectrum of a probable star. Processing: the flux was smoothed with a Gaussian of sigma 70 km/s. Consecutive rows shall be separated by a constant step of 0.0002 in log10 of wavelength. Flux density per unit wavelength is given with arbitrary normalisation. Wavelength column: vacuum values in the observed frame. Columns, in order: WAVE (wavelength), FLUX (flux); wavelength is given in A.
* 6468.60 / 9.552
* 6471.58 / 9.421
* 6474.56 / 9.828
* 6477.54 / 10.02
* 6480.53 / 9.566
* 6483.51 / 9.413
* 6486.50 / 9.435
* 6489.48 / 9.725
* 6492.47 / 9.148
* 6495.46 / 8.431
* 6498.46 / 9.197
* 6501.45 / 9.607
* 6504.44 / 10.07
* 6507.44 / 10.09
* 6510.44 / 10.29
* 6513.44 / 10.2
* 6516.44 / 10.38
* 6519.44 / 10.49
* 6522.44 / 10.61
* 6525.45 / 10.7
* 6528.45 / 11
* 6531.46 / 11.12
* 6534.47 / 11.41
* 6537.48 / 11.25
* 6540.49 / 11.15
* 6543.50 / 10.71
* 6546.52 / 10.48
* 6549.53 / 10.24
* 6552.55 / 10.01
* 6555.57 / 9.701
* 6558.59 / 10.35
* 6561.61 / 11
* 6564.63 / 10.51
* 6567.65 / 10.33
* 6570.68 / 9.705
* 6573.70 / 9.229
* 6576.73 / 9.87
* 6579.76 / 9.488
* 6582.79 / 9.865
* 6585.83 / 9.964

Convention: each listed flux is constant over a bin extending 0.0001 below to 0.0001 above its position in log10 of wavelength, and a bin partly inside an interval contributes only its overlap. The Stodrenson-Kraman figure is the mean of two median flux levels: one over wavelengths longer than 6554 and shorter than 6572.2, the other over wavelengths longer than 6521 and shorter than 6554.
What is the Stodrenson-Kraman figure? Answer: 10.5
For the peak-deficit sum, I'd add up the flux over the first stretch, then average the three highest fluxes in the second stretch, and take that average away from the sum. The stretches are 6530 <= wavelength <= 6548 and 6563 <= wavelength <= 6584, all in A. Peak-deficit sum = 56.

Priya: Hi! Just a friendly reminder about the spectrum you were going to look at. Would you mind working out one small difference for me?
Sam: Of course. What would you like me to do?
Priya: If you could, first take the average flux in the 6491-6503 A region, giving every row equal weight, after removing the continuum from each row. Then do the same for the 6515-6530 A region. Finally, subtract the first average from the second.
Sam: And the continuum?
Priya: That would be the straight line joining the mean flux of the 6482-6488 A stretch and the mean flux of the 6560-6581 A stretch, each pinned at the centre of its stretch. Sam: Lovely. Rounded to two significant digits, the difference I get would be 1.4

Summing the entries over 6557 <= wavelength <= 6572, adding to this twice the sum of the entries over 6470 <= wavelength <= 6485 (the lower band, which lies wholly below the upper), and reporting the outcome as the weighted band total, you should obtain 148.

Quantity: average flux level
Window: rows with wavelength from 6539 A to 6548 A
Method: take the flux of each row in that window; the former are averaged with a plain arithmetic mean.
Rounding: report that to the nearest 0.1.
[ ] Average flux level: 10.8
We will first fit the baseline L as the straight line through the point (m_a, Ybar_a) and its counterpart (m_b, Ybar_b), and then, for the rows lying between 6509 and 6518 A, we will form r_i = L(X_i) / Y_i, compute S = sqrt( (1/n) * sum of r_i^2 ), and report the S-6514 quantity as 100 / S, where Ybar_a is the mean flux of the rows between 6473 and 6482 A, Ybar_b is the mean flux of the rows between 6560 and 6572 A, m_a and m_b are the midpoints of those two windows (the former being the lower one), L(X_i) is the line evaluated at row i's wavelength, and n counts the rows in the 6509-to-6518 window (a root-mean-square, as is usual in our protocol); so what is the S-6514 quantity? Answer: 102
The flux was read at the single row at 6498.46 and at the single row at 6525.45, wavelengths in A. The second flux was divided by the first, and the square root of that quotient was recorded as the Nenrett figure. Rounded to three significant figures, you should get 1.08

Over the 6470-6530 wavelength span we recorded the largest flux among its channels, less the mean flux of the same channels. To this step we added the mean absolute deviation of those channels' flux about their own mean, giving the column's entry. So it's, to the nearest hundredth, 1.62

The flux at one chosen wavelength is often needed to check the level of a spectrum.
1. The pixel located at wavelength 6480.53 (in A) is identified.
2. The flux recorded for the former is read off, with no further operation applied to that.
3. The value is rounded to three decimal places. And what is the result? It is 9.566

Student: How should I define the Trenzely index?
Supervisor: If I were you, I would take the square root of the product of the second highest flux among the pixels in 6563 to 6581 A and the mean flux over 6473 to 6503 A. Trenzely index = 9.9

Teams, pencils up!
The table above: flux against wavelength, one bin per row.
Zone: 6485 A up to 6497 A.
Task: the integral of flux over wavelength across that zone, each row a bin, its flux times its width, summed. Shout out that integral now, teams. 110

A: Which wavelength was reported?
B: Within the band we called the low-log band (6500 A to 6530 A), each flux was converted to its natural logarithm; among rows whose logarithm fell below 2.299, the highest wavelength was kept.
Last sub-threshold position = 6501.45 A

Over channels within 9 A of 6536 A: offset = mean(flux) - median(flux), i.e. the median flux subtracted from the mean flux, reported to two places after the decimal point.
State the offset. -0.03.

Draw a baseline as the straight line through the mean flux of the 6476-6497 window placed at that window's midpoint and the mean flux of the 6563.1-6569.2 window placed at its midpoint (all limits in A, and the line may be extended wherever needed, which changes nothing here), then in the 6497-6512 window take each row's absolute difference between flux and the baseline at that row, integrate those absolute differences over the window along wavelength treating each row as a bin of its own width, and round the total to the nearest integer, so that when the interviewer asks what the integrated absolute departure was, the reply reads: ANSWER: 6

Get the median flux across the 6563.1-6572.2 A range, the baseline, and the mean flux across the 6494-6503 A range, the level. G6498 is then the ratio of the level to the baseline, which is 0.88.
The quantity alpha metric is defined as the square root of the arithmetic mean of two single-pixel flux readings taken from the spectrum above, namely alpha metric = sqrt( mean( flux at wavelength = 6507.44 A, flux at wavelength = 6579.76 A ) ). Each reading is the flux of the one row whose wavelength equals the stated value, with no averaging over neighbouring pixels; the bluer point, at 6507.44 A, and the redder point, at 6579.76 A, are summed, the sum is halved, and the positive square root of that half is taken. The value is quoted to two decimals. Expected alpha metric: 3.13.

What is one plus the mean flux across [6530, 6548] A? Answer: 12.0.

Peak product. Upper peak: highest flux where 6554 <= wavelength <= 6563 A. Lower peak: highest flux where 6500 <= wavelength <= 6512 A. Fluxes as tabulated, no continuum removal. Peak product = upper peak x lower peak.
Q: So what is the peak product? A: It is 113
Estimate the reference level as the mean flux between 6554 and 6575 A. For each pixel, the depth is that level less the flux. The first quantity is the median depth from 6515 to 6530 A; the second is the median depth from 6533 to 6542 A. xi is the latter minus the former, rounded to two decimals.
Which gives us -0.64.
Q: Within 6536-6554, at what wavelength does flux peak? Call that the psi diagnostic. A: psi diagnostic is 6537.48 A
